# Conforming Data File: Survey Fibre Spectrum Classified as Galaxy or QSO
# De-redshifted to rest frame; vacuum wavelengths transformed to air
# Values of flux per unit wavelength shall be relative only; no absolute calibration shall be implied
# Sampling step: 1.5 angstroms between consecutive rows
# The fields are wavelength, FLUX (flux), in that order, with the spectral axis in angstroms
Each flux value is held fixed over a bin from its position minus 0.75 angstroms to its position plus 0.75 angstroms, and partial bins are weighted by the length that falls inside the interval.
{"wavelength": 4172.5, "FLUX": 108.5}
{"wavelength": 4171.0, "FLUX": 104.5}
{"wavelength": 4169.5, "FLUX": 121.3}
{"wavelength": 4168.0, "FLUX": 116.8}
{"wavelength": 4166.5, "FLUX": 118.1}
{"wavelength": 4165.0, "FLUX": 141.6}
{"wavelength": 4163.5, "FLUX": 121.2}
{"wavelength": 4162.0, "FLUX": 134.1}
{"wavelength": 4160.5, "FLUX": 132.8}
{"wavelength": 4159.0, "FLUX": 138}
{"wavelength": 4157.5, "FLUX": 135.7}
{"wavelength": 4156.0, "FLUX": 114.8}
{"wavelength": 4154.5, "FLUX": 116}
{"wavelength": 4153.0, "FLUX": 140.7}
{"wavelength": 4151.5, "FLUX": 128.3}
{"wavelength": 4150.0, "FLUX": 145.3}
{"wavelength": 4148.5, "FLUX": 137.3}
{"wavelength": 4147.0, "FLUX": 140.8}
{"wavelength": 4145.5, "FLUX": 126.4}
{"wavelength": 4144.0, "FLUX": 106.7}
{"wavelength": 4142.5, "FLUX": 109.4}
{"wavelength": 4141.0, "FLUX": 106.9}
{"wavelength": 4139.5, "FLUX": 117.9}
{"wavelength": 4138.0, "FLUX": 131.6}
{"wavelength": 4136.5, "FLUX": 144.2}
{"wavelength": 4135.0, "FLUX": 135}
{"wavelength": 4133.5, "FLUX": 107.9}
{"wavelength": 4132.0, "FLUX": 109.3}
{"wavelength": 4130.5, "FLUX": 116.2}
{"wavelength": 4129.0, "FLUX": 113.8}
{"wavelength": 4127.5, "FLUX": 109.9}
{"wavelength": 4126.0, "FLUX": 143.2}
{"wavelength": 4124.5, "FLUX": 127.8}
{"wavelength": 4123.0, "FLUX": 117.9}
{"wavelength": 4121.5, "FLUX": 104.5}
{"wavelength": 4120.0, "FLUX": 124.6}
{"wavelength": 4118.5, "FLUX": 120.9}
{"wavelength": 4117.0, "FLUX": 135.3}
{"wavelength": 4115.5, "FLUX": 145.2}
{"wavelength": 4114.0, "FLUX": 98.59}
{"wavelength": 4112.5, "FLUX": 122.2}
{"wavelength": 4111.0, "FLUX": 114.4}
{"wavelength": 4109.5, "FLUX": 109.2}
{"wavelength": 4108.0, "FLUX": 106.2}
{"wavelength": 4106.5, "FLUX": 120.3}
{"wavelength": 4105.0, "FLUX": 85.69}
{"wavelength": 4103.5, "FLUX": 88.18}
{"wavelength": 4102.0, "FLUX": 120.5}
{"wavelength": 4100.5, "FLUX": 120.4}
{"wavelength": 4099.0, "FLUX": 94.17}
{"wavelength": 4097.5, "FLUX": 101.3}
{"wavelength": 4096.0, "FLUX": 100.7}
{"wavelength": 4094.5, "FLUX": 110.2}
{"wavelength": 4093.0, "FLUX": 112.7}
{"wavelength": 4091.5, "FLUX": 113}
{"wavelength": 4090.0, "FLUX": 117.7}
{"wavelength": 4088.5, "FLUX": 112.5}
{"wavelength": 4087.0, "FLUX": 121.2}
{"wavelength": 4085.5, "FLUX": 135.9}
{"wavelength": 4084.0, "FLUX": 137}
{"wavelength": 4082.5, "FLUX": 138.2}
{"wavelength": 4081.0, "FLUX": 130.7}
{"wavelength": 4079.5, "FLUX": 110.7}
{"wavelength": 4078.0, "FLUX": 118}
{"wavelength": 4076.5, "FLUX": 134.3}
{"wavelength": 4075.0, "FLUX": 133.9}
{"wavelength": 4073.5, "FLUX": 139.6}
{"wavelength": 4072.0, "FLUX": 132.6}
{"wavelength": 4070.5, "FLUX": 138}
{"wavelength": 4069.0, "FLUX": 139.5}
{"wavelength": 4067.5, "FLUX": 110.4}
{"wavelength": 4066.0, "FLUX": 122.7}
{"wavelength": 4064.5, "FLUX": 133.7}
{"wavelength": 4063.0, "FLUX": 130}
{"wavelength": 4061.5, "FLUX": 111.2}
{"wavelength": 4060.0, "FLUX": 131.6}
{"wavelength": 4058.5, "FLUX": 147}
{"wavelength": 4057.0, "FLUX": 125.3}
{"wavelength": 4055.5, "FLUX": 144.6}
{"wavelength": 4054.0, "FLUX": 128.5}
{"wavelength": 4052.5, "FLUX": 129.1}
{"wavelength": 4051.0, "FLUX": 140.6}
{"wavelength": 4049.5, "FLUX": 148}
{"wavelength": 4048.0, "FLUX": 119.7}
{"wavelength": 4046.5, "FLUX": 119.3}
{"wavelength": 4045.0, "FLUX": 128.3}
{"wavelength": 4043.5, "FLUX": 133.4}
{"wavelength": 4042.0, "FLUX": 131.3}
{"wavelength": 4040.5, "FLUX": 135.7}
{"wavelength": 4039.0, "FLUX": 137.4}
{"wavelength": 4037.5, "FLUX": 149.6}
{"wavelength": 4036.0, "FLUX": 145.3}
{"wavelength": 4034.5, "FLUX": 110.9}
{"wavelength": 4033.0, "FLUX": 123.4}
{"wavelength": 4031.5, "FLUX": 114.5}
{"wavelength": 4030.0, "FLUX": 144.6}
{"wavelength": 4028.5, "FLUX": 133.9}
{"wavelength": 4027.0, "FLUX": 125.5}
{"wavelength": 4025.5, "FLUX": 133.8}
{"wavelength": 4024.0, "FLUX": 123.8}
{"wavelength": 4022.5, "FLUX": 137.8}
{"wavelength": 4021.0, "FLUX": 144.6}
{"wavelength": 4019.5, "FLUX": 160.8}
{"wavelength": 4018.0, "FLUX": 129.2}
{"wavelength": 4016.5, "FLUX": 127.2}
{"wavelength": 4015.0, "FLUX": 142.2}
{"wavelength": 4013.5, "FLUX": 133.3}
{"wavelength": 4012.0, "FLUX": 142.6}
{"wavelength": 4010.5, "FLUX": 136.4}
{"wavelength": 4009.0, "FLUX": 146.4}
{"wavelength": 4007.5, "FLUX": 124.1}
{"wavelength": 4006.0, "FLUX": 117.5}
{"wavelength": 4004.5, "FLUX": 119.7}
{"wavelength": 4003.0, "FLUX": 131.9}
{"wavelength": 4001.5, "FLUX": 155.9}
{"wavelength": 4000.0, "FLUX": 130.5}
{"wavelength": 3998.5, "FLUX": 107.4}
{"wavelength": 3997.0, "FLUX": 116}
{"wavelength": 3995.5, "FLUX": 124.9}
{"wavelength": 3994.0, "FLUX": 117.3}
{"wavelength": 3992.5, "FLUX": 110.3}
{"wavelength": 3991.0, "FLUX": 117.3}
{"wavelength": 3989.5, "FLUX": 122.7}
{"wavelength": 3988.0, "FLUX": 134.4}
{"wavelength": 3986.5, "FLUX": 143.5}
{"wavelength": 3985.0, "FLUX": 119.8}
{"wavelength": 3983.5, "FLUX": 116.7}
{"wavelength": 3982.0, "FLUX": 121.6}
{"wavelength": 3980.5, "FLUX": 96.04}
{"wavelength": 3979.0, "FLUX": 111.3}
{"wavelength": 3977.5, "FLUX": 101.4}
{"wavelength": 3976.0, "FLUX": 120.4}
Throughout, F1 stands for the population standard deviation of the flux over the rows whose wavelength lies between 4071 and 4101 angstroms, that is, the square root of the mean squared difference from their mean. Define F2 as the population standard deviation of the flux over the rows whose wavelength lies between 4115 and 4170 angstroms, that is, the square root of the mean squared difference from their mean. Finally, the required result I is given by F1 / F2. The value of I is 1.1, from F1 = 13.5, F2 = 12.6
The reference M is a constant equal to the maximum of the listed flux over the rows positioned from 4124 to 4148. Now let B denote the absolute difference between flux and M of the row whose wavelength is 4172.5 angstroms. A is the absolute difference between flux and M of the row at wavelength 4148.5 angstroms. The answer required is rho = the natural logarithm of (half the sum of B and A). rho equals 3.1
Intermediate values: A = 7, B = 36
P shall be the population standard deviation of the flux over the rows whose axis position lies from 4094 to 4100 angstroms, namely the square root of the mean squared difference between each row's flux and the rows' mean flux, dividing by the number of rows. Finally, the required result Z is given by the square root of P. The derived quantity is 2.4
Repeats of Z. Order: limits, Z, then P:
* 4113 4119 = 4.2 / 17.5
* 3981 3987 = 3.3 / 10.6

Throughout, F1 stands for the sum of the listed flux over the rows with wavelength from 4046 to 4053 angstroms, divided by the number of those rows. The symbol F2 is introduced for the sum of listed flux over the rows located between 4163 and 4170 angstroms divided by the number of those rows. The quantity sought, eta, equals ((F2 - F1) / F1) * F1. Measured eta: -7.5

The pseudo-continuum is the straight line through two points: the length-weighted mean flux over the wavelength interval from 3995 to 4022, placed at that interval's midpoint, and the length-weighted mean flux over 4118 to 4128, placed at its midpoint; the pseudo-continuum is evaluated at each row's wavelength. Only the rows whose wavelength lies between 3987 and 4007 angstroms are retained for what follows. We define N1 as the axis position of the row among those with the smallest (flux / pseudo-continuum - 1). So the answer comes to 3998.5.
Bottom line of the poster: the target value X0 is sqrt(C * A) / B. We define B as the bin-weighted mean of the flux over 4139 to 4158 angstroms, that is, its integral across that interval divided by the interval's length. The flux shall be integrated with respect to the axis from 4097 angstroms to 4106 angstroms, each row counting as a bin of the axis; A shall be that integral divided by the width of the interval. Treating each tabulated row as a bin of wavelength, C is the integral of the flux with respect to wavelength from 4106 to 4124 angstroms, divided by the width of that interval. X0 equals 0.88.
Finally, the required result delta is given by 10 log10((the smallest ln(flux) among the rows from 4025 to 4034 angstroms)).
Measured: 6.76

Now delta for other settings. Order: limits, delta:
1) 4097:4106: 6.48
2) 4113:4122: 6.62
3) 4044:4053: 6.80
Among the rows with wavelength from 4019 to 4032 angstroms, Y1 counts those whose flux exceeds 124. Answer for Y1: 7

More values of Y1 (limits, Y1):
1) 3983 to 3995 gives 2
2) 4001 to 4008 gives 3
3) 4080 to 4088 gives 4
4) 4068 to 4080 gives 6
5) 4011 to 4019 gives 5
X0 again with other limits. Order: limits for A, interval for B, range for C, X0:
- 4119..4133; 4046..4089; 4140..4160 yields 0.94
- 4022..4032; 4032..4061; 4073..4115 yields 0.93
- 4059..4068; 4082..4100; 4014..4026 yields 1.13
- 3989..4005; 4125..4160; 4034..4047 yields 1.02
